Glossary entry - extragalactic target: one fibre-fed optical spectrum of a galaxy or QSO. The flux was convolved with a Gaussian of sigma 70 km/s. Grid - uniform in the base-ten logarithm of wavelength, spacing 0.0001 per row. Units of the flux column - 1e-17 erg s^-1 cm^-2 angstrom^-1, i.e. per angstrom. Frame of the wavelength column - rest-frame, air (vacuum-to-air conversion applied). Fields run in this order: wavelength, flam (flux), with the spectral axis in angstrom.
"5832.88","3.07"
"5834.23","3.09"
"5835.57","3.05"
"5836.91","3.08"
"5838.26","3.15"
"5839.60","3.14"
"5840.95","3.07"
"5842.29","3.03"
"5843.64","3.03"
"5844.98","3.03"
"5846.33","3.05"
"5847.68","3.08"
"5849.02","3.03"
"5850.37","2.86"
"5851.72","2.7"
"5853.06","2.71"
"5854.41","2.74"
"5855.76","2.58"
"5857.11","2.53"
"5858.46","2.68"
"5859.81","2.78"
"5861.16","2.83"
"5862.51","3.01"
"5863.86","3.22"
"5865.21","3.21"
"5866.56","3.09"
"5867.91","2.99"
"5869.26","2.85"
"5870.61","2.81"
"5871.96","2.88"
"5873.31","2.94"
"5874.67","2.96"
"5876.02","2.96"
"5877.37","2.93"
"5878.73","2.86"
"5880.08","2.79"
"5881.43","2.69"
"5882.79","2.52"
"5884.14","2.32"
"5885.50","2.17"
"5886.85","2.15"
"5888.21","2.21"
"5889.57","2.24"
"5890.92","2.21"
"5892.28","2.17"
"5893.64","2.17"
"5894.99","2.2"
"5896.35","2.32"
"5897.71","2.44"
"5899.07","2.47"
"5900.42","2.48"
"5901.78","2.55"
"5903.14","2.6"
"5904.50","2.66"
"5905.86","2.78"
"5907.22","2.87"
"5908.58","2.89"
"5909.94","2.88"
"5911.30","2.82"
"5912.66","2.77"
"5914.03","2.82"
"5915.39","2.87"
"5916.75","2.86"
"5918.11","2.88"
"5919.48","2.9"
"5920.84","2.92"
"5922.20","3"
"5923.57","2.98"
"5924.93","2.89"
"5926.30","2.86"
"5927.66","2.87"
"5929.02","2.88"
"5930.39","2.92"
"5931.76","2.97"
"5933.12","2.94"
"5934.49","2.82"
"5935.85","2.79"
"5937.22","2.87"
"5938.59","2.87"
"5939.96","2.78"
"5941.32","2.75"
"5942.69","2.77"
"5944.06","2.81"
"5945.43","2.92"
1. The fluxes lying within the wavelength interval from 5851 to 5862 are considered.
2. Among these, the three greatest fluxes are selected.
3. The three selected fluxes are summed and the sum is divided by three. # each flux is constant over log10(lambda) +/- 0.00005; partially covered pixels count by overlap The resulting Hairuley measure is 2.8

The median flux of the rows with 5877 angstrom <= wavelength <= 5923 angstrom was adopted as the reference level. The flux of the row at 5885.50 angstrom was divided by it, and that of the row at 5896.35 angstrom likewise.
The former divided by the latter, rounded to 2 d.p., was 0.94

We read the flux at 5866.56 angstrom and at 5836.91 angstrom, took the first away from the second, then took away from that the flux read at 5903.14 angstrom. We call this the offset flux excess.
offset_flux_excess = -2.6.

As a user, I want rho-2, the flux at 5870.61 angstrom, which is 2.81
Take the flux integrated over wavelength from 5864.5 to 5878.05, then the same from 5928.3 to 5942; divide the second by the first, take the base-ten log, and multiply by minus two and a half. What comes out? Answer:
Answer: 0.03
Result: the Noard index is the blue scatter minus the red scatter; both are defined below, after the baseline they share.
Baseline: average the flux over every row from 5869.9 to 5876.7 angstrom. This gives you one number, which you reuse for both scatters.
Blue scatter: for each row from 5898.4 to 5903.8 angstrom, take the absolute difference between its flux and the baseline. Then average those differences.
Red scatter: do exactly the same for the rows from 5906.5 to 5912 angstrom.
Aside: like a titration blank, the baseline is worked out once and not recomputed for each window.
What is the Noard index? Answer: 0.34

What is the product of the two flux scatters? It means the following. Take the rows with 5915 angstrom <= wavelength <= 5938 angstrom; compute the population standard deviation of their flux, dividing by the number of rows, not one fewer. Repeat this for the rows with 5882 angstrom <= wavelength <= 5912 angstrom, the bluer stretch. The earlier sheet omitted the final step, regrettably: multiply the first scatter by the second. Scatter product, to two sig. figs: 0.014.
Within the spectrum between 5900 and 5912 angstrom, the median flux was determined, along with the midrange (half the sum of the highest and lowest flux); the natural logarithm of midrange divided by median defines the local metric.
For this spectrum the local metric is -0.035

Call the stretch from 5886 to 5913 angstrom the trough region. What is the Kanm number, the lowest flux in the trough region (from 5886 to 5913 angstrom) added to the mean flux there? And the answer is 4.6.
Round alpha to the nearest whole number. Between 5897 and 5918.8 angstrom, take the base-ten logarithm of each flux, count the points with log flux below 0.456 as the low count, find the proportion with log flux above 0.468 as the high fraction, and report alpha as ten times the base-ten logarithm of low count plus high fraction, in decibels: 10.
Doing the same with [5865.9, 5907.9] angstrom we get 13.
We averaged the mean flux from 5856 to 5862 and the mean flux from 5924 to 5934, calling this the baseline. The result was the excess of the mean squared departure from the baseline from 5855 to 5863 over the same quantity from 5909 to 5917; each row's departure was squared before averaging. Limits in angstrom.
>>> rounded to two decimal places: 0.03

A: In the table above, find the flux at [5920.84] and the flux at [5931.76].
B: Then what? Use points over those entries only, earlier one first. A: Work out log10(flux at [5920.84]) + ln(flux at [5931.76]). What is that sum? 1.55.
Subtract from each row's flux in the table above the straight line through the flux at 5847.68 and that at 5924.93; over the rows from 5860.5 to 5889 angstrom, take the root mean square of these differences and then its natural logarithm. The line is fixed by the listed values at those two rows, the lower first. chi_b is -0.97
